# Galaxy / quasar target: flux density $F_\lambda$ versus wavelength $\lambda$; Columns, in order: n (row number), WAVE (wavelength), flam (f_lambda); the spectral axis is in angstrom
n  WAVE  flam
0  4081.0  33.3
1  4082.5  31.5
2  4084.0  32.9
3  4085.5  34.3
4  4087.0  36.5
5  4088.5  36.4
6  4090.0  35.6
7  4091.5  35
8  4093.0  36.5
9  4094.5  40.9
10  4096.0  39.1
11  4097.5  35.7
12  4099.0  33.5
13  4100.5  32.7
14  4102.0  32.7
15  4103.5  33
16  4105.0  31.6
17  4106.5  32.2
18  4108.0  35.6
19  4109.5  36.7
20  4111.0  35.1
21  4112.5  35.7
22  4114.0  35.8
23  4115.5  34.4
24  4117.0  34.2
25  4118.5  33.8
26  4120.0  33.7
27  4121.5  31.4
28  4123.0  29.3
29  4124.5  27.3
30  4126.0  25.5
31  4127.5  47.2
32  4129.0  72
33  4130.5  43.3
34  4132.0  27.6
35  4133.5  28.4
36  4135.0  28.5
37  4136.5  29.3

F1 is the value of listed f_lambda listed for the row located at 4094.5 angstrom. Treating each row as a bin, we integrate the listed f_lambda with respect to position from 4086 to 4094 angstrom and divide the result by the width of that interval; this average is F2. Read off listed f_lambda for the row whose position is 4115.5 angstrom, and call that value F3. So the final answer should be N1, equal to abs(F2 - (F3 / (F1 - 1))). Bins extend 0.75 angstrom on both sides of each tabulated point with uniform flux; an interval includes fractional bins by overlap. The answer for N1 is 35.2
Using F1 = 40.9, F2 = 36.1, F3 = 34.4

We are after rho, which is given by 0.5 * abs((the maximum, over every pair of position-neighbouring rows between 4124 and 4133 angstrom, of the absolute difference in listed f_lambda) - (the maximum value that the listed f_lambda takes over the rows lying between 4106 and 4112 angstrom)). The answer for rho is 4.0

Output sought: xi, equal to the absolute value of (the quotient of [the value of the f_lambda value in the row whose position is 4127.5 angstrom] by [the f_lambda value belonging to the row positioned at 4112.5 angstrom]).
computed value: 1.32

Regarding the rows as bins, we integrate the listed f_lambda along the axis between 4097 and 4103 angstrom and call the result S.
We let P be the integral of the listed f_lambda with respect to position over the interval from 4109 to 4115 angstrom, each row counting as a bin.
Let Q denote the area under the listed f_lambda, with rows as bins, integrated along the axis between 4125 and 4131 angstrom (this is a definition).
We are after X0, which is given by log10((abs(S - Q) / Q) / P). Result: -2.9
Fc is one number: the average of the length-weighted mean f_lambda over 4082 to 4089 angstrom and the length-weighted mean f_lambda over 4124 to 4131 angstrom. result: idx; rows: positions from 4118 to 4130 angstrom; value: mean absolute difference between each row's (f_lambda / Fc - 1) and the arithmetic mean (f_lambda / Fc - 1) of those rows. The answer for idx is 0.283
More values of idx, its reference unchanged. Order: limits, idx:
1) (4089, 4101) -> 0.052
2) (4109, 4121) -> 0.023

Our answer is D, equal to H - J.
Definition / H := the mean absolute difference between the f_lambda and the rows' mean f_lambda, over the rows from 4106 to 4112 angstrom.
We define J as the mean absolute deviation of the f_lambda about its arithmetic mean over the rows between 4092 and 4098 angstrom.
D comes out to -1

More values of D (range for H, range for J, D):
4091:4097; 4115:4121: 2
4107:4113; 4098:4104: 0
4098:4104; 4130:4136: -5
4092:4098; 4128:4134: -13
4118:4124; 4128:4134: -13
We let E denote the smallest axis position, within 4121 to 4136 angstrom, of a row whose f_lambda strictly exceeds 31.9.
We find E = 4127.5 angstrom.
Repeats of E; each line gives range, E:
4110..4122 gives 4111.0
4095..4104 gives 4096.0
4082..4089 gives 4084.0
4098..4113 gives 4099.0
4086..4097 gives 4087.0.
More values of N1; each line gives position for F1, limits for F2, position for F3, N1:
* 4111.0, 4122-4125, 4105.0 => 27.7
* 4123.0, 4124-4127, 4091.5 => 26.8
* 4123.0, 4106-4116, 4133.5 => 34.2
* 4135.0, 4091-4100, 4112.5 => 35.4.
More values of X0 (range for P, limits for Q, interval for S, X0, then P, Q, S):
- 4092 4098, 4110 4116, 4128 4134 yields -3.0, 228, 212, 262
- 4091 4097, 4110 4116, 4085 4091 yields -4.3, 227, 212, 214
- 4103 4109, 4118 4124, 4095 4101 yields -3.2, 200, 191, 214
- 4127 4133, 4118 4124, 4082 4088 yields -3.6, 280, 191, 204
